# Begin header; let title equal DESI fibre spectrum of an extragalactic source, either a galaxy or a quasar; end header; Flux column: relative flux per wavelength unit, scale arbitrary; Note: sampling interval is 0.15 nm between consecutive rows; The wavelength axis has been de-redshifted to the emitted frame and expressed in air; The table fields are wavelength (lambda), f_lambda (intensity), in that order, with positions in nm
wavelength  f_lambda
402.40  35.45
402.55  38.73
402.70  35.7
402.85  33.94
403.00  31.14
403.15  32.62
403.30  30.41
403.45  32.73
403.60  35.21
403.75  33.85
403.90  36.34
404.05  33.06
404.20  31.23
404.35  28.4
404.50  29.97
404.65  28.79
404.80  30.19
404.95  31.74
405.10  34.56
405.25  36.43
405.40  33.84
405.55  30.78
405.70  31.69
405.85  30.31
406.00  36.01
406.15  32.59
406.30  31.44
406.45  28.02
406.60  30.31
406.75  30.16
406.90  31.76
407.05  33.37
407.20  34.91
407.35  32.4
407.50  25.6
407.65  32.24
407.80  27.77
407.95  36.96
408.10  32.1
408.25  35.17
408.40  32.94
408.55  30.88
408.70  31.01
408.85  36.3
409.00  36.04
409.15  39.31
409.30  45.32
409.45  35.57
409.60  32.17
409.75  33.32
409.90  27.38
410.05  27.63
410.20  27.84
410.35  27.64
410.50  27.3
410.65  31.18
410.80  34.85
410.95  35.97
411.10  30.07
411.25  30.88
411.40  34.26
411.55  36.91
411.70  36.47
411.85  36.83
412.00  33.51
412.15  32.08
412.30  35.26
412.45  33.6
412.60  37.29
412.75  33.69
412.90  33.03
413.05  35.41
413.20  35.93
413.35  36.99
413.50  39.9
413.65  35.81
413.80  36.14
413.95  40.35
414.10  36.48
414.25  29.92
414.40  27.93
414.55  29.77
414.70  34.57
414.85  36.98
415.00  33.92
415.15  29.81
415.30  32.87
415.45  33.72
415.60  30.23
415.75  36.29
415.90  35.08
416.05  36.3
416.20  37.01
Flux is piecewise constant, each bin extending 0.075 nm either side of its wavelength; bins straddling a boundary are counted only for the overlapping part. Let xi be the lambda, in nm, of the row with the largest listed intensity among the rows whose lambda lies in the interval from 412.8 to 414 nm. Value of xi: 413.95 nm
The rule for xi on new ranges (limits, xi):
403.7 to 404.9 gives 403.90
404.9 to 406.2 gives 405.25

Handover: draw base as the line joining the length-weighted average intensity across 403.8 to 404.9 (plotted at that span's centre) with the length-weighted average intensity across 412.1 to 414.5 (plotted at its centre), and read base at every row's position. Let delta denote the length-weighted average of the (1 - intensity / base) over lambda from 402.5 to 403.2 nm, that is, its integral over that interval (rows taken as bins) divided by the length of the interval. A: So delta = -0.12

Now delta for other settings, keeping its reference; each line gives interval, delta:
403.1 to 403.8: -0.07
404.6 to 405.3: -0.03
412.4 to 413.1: 0.00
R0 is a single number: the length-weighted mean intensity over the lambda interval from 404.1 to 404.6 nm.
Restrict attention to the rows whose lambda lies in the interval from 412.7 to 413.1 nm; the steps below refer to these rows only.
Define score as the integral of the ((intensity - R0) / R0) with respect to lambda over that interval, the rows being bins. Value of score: 0.053 nm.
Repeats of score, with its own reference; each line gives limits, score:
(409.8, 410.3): -0.035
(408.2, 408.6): 0.040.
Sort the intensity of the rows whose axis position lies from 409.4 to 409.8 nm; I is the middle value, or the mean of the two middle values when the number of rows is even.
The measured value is 33.3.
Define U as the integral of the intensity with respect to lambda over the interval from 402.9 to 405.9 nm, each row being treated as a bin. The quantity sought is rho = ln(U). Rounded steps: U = 97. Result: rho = 4.57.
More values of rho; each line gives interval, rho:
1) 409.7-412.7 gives 4.58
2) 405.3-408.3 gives 4.56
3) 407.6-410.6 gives 4.59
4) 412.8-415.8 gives 4.63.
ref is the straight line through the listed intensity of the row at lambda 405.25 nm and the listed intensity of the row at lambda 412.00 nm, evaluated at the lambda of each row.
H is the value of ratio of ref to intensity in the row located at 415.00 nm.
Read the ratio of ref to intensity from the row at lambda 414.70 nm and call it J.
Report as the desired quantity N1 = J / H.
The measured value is 0.99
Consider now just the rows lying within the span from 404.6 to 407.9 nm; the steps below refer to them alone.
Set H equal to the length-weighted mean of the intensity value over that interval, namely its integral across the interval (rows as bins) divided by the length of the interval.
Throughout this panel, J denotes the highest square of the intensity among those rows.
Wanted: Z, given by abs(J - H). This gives 1295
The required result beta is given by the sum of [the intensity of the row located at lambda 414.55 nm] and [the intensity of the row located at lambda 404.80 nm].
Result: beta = 60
